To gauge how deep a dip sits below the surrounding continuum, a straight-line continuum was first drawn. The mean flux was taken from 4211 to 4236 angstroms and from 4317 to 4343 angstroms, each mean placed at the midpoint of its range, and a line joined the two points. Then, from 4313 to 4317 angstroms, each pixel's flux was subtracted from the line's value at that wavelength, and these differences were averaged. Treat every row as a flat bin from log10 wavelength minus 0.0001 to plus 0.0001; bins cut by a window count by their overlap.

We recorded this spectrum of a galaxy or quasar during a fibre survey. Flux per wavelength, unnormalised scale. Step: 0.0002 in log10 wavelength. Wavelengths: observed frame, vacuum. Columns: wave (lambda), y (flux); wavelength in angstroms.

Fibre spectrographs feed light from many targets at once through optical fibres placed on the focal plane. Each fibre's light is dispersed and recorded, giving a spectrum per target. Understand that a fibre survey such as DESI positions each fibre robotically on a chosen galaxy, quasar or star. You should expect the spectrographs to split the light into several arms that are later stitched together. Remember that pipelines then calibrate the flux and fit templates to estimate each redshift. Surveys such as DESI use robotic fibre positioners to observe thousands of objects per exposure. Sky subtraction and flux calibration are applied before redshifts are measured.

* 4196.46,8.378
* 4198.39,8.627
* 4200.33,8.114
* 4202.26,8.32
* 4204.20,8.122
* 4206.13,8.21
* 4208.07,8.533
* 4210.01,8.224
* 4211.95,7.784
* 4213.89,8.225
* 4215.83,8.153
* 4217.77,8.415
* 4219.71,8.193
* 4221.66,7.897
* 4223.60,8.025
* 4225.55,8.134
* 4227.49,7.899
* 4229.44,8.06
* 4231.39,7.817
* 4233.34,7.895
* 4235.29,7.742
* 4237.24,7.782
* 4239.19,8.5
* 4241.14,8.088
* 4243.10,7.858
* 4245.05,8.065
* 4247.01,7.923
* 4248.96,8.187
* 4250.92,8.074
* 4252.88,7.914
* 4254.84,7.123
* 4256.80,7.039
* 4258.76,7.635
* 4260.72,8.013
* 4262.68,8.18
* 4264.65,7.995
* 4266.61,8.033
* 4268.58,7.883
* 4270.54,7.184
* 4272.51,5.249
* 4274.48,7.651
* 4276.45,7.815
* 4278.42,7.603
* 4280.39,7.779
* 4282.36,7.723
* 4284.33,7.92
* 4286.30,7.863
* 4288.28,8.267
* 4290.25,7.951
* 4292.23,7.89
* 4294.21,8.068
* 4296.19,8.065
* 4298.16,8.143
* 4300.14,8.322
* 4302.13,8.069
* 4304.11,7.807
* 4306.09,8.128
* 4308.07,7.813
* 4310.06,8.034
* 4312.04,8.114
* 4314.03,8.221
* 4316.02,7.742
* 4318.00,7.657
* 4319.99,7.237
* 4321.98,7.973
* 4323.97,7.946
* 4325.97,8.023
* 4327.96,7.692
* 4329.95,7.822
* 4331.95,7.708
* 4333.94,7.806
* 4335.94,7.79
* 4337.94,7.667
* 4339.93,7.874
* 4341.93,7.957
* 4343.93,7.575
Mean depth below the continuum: -0.17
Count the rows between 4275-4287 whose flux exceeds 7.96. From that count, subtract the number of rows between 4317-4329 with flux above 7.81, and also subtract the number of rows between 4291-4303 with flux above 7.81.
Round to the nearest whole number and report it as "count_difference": -9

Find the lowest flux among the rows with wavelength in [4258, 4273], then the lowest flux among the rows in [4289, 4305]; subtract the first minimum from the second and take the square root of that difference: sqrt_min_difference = 1.6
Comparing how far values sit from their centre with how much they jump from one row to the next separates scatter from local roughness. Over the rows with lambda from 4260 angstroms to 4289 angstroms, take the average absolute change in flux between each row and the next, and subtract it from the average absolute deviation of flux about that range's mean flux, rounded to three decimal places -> -0.086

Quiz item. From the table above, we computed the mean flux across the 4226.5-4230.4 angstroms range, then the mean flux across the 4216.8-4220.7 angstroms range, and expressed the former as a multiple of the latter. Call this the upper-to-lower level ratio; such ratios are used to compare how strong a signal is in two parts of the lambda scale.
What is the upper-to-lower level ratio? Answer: 0.96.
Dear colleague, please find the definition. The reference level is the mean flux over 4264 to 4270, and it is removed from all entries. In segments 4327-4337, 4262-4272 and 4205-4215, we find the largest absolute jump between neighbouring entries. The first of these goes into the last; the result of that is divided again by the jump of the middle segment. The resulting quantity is 4.9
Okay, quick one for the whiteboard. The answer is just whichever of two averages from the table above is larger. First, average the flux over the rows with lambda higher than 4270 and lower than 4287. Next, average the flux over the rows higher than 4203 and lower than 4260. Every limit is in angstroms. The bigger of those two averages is 7.98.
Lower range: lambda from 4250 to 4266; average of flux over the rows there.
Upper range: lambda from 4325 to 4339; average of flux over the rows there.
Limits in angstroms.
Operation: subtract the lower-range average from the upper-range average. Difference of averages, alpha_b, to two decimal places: 0.04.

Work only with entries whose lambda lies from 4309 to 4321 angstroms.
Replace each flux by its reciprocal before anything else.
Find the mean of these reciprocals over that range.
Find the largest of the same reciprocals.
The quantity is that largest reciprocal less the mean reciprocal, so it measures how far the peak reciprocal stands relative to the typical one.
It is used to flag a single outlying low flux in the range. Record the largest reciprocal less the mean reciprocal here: 0.0103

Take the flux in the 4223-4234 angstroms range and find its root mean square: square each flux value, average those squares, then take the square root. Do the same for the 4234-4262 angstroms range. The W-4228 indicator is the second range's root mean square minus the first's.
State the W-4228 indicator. -0.11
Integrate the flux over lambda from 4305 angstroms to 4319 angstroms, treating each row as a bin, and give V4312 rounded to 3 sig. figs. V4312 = 111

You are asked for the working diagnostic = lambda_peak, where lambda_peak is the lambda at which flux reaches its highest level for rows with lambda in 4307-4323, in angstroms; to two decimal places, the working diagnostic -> 4314.03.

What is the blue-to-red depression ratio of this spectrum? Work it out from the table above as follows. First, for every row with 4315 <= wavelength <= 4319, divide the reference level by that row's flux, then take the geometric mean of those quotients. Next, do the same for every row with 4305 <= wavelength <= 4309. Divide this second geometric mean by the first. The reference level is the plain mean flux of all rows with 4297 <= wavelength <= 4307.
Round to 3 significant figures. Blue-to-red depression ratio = 0.966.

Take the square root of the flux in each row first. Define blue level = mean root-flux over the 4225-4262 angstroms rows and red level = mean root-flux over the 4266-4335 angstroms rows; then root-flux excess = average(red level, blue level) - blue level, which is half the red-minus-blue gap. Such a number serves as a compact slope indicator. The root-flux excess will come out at -0.01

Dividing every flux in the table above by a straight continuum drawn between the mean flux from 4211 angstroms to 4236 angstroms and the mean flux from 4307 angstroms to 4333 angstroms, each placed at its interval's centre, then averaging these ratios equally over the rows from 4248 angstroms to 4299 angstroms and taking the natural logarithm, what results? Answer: -0.024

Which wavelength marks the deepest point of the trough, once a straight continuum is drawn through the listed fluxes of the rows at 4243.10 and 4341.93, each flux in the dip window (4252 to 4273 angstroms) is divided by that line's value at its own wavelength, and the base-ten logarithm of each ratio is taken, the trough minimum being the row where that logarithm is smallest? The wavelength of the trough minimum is 4272.51 angstroms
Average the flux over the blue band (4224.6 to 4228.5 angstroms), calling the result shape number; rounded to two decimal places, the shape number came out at 8.02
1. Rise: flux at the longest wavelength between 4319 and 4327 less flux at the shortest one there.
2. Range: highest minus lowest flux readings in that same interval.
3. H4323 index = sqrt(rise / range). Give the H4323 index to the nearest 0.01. 1.00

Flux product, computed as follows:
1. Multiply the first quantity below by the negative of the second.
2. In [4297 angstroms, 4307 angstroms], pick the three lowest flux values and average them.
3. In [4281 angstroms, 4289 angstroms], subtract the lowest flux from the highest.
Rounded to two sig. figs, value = -4.4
